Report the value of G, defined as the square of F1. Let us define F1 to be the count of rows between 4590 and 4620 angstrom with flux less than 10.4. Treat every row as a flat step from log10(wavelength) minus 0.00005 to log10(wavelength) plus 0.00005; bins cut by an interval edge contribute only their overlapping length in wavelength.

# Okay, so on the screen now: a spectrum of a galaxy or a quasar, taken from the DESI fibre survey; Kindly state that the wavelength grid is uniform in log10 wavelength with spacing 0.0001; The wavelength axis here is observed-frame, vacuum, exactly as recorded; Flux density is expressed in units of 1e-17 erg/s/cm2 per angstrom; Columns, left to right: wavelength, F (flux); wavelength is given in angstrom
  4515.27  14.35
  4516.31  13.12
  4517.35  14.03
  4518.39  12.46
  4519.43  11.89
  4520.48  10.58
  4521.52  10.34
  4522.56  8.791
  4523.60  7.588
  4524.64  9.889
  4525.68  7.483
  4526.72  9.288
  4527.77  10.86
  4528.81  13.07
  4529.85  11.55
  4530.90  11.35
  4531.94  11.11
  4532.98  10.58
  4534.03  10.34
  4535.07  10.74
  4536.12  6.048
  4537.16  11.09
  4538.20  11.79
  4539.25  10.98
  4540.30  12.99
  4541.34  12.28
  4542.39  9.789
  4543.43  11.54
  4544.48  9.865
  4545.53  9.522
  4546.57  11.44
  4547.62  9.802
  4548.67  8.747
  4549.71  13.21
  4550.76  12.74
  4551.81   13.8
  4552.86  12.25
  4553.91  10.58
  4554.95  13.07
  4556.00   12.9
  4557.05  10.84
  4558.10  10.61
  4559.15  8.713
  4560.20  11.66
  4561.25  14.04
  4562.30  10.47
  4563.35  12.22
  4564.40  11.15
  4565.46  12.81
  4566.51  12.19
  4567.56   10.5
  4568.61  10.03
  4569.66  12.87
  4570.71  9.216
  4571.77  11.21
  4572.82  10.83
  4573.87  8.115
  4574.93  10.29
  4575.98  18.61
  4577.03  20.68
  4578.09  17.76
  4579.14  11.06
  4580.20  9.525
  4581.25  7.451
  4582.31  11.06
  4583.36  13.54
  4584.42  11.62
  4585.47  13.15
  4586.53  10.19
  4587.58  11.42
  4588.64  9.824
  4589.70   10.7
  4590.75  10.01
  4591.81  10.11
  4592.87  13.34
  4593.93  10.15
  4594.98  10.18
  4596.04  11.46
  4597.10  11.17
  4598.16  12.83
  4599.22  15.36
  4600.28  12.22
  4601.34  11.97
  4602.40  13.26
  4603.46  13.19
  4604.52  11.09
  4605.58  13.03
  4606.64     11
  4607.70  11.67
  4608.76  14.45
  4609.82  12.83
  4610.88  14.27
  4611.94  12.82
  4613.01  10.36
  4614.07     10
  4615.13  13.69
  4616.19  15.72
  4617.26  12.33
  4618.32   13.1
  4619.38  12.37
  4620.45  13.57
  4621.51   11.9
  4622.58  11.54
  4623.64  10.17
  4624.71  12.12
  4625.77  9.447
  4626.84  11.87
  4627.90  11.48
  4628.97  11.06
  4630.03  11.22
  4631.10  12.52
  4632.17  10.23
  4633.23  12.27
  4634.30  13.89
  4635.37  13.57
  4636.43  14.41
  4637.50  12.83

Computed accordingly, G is 36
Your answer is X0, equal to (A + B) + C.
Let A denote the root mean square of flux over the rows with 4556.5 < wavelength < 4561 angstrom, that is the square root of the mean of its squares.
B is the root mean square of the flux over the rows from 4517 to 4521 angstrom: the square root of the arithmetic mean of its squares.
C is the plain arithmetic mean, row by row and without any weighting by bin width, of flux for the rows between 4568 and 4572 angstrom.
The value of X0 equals 33.6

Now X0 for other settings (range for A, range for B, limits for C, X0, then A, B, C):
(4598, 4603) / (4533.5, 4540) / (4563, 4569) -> 35.0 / 13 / 10.3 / 11.5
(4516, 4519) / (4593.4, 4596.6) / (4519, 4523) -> 34.2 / 13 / 10.6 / 10.4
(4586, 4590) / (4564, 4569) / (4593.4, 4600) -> 33.8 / 11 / 11.4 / 11.9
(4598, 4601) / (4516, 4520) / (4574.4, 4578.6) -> 43.3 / 14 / 12.9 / 16.8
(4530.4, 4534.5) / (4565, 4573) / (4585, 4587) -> 33.8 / 11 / 11.3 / 11.7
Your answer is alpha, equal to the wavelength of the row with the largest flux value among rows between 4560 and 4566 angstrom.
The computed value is 4561.25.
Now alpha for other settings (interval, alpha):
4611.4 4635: 4616.19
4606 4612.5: 4608.76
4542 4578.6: 4577.03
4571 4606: 4577.03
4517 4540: 4517.35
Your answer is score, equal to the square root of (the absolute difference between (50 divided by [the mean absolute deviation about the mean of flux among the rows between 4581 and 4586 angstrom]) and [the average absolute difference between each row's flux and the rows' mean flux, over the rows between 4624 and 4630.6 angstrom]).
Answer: 5.4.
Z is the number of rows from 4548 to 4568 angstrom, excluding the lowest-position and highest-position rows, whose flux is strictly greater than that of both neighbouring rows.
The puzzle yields 6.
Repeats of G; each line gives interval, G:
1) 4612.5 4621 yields 4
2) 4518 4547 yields 121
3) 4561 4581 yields 25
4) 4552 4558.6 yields 0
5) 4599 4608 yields 0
